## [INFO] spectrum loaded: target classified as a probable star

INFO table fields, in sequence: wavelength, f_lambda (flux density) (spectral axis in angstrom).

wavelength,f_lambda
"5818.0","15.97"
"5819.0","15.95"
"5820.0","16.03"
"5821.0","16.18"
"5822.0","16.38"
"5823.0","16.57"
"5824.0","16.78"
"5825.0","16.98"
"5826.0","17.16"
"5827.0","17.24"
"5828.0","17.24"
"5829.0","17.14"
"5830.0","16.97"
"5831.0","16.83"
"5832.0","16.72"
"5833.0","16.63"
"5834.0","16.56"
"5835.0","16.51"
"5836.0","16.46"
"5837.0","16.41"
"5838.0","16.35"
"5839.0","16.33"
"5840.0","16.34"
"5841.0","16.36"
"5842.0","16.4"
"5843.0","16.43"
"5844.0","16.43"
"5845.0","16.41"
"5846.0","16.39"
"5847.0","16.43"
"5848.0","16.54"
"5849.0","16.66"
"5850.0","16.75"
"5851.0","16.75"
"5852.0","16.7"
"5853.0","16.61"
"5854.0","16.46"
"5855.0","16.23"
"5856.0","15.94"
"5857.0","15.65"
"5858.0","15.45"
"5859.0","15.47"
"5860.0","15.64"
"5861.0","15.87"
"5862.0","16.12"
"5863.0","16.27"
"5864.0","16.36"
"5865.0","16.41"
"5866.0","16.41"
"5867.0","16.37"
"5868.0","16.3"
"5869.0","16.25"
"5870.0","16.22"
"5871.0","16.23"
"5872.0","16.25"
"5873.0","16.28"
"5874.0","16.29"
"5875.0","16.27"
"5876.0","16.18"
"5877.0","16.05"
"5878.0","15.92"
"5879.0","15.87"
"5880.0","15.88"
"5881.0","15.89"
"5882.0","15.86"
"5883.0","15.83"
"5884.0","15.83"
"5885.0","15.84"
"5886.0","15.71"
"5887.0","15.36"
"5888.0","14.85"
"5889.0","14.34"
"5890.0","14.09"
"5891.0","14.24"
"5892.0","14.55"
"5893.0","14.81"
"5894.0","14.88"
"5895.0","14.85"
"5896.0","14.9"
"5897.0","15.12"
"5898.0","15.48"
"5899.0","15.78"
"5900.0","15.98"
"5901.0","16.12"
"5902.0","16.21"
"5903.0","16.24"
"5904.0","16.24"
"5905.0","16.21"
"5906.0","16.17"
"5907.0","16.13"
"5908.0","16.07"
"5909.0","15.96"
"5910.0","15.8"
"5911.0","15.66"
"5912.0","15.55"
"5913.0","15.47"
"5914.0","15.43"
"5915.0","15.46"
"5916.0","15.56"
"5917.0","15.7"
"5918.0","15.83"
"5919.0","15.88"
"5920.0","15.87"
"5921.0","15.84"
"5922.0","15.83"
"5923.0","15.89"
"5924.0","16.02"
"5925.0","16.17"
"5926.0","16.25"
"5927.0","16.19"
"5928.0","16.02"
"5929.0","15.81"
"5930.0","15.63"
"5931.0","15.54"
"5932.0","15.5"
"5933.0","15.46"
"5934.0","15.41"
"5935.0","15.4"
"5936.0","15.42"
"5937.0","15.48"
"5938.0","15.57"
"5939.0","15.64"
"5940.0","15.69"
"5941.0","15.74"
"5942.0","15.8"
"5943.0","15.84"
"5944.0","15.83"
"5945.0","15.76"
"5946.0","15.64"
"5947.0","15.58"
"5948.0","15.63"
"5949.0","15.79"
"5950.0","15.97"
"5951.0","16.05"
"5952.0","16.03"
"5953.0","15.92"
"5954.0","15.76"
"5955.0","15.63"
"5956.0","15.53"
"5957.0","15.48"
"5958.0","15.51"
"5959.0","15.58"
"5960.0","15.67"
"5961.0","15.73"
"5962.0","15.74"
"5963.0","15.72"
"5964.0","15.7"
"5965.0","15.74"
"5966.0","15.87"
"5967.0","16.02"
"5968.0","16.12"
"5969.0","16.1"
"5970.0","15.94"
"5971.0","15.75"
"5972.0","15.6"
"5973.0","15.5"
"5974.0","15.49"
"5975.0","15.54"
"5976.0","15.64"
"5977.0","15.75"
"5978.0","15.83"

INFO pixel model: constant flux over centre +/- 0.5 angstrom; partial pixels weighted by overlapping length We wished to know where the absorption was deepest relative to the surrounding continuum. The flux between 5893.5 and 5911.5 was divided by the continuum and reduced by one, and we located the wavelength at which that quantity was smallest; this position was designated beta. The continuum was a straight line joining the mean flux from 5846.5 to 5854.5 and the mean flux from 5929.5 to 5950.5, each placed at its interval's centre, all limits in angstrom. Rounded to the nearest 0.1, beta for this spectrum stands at 5895.0 angstrom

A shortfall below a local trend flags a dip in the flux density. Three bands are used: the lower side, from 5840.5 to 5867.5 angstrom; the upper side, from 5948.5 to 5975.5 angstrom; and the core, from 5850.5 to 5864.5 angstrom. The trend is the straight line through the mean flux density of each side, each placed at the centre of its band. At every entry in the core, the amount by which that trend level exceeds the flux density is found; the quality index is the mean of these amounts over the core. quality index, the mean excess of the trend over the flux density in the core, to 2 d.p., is 0.15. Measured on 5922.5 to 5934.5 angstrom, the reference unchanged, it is 0.10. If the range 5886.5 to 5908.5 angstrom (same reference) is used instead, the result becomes 0.68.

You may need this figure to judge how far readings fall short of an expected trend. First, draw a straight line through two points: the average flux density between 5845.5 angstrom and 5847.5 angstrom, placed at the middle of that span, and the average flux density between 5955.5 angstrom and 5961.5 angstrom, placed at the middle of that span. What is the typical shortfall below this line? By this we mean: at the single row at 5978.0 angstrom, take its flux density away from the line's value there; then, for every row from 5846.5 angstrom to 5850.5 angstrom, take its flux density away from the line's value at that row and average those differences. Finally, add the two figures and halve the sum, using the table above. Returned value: -0.30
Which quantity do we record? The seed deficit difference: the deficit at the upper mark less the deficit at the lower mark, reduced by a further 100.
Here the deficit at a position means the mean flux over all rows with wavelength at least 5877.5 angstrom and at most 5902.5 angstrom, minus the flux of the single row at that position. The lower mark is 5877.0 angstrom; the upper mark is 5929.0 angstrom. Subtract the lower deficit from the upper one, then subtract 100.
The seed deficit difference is -99.8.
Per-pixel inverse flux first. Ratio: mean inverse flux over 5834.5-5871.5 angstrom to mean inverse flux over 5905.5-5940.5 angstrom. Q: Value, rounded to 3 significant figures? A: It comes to 0.967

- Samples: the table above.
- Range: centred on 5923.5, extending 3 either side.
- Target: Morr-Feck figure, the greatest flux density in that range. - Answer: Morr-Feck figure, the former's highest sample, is 16.25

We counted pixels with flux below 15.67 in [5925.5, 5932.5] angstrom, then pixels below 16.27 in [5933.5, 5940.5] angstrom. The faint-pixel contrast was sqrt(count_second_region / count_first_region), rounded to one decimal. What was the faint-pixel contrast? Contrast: 1.5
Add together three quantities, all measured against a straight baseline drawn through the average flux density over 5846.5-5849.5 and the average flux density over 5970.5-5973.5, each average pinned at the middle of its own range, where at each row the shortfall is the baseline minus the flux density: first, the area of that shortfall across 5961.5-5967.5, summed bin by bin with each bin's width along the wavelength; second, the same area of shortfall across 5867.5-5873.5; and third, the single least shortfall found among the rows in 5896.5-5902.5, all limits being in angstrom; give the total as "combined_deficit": 0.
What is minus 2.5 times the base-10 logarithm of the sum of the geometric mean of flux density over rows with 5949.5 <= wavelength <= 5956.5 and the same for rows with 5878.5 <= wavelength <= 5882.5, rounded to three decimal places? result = -3.753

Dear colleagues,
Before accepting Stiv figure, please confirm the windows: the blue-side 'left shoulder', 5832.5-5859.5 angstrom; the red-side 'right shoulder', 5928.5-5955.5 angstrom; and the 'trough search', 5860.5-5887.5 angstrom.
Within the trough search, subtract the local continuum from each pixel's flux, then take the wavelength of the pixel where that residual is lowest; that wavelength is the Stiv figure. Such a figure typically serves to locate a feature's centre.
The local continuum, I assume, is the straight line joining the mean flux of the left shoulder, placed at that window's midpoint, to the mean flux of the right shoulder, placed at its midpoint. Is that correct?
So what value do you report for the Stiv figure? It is 5887.0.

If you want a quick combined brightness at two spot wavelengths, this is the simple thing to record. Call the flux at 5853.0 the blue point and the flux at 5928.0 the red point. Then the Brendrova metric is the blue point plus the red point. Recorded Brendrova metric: 32.6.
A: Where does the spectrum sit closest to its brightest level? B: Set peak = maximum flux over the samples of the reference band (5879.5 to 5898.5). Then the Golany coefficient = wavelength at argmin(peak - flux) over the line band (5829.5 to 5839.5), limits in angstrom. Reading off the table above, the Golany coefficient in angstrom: 5830.0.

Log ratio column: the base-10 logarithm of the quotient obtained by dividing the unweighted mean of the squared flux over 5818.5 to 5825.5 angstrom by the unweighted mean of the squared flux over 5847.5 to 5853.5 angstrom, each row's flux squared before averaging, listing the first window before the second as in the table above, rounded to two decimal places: -0.01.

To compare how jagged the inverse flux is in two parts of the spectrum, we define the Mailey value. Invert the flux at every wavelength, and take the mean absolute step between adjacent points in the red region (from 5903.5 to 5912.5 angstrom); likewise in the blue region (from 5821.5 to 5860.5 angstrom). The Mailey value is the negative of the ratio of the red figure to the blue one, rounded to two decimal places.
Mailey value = -0.93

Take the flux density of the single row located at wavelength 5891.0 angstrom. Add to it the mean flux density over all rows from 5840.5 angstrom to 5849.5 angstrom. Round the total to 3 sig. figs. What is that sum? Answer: 30.7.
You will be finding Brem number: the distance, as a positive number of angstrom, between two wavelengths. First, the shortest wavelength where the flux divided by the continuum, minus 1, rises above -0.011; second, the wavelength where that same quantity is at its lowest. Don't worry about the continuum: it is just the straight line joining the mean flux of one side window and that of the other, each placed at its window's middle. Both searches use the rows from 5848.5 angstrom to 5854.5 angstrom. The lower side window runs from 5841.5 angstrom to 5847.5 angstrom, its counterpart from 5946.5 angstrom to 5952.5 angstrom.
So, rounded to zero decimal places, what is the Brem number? 5 angstrom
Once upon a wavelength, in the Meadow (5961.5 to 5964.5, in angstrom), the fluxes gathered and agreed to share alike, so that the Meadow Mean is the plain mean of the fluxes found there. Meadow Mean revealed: 15.7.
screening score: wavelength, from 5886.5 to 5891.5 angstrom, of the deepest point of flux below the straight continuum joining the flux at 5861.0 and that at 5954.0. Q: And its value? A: 5890.0 angstrom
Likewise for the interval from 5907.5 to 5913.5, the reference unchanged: 5913.0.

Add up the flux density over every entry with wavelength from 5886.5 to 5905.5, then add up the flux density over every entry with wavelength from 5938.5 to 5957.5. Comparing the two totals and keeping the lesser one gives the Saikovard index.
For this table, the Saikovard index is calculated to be 290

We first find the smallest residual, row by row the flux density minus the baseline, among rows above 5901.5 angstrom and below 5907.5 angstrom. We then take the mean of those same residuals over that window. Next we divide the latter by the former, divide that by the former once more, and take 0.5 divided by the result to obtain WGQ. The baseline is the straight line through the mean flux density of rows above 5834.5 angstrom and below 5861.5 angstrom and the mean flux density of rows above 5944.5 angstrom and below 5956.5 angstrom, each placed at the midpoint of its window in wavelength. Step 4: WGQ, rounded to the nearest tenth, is 0.0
